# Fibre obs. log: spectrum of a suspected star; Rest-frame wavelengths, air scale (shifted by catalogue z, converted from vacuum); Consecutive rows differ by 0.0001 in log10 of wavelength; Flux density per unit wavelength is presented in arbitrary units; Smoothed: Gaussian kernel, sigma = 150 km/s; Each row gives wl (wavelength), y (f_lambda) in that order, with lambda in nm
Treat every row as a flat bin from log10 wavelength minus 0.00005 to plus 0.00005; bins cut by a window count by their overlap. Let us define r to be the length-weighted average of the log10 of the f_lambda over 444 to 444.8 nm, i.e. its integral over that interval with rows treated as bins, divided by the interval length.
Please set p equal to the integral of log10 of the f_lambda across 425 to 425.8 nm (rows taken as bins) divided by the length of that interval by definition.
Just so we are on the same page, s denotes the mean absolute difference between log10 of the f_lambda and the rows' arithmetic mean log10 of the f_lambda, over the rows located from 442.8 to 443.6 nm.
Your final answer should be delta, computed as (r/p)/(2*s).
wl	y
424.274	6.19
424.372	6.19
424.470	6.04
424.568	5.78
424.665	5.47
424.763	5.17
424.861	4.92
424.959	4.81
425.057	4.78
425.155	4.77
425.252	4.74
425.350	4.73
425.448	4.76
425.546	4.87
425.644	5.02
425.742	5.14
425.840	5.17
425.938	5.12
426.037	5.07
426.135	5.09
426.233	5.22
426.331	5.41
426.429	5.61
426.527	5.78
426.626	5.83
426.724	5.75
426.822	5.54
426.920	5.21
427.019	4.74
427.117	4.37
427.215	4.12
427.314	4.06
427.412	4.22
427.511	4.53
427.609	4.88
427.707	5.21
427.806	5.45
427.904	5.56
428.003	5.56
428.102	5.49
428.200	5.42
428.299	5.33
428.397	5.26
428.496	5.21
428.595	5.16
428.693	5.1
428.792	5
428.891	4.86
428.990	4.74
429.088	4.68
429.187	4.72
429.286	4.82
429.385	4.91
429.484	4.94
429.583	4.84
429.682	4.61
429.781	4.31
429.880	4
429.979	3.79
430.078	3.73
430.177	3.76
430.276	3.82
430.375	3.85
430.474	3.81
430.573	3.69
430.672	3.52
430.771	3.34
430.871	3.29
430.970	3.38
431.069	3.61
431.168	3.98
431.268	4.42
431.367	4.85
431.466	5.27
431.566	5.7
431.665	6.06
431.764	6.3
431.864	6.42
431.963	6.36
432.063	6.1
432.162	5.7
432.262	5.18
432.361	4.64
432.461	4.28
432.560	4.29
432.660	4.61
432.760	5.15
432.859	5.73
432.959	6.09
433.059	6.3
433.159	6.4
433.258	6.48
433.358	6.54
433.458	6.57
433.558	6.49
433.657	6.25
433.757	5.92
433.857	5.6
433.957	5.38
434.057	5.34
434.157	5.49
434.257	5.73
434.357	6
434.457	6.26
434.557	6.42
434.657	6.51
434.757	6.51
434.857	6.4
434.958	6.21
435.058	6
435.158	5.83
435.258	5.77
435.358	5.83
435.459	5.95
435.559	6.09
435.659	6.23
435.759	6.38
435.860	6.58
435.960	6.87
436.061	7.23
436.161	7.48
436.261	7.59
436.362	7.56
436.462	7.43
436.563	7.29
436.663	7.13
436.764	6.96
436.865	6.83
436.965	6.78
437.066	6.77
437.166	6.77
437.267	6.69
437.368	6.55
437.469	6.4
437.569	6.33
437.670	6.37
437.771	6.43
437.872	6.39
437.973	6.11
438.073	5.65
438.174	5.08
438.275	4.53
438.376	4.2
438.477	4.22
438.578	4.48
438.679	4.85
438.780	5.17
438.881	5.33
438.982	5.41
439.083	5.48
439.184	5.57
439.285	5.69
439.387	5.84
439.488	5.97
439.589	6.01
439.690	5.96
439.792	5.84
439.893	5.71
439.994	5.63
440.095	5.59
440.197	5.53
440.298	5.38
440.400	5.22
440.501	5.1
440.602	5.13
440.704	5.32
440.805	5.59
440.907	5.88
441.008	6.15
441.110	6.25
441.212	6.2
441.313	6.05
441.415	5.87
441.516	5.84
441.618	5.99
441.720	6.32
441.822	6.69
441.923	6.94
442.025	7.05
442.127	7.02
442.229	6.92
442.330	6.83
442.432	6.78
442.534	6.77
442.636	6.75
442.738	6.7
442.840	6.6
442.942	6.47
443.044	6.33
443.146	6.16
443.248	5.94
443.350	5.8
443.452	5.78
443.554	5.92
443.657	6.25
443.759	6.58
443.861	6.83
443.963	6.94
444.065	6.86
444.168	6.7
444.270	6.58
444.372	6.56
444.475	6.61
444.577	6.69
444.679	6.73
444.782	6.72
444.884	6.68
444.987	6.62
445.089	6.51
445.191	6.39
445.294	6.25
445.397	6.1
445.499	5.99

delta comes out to 32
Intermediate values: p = 0.69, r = 0.82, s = 0.02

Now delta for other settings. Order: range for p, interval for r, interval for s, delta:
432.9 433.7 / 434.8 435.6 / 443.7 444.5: 59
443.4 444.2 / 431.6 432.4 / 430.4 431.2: 20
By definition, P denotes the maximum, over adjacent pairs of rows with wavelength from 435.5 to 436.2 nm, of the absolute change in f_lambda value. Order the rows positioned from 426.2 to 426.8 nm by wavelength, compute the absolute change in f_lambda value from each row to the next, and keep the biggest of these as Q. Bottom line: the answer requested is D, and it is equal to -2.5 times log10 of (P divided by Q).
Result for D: -0.6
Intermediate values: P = 0.36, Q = 0.20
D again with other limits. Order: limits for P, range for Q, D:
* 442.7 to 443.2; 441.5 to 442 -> 0.8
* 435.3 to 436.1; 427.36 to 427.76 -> 0.0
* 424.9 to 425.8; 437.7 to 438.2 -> 1.4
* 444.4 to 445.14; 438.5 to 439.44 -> 1.3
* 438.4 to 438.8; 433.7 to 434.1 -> -0.2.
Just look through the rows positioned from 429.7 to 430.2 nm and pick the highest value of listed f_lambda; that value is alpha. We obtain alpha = 4.31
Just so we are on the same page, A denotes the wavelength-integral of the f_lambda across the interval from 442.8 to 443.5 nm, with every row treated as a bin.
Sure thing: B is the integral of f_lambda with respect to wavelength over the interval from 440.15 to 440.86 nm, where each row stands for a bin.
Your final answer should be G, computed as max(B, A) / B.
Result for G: 1.14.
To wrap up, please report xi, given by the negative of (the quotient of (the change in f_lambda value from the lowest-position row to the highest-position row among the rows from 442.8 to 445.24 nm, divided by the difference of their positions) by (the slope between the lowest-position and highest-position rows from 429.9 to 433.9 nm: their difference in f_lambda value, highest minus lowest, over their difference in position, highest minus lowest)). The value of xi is 0.2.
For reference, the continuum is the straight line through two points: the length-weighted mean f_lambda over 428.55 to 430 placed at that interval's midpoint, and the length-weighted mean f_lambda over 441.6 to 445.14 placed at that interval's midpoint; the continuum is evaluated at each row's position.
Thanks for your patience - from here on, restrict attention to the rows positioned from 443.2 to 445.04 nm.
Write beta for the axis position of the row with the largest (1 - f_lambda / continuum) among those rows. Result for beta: 443.452 nm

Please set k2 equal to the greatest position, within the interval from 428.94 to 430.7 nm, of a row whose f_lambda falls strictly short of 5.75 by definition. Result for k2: 430.672 nm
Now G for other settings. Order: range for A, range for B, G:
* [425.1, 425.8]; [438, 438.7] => 1.02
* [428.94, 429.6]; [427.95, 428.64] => 1.00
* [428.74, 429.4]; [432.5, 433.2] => 1.00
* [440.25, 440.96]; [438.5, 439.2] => 1.06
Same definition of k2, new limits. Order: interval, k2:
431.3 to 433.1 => 432.859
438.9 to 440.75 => 440.704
